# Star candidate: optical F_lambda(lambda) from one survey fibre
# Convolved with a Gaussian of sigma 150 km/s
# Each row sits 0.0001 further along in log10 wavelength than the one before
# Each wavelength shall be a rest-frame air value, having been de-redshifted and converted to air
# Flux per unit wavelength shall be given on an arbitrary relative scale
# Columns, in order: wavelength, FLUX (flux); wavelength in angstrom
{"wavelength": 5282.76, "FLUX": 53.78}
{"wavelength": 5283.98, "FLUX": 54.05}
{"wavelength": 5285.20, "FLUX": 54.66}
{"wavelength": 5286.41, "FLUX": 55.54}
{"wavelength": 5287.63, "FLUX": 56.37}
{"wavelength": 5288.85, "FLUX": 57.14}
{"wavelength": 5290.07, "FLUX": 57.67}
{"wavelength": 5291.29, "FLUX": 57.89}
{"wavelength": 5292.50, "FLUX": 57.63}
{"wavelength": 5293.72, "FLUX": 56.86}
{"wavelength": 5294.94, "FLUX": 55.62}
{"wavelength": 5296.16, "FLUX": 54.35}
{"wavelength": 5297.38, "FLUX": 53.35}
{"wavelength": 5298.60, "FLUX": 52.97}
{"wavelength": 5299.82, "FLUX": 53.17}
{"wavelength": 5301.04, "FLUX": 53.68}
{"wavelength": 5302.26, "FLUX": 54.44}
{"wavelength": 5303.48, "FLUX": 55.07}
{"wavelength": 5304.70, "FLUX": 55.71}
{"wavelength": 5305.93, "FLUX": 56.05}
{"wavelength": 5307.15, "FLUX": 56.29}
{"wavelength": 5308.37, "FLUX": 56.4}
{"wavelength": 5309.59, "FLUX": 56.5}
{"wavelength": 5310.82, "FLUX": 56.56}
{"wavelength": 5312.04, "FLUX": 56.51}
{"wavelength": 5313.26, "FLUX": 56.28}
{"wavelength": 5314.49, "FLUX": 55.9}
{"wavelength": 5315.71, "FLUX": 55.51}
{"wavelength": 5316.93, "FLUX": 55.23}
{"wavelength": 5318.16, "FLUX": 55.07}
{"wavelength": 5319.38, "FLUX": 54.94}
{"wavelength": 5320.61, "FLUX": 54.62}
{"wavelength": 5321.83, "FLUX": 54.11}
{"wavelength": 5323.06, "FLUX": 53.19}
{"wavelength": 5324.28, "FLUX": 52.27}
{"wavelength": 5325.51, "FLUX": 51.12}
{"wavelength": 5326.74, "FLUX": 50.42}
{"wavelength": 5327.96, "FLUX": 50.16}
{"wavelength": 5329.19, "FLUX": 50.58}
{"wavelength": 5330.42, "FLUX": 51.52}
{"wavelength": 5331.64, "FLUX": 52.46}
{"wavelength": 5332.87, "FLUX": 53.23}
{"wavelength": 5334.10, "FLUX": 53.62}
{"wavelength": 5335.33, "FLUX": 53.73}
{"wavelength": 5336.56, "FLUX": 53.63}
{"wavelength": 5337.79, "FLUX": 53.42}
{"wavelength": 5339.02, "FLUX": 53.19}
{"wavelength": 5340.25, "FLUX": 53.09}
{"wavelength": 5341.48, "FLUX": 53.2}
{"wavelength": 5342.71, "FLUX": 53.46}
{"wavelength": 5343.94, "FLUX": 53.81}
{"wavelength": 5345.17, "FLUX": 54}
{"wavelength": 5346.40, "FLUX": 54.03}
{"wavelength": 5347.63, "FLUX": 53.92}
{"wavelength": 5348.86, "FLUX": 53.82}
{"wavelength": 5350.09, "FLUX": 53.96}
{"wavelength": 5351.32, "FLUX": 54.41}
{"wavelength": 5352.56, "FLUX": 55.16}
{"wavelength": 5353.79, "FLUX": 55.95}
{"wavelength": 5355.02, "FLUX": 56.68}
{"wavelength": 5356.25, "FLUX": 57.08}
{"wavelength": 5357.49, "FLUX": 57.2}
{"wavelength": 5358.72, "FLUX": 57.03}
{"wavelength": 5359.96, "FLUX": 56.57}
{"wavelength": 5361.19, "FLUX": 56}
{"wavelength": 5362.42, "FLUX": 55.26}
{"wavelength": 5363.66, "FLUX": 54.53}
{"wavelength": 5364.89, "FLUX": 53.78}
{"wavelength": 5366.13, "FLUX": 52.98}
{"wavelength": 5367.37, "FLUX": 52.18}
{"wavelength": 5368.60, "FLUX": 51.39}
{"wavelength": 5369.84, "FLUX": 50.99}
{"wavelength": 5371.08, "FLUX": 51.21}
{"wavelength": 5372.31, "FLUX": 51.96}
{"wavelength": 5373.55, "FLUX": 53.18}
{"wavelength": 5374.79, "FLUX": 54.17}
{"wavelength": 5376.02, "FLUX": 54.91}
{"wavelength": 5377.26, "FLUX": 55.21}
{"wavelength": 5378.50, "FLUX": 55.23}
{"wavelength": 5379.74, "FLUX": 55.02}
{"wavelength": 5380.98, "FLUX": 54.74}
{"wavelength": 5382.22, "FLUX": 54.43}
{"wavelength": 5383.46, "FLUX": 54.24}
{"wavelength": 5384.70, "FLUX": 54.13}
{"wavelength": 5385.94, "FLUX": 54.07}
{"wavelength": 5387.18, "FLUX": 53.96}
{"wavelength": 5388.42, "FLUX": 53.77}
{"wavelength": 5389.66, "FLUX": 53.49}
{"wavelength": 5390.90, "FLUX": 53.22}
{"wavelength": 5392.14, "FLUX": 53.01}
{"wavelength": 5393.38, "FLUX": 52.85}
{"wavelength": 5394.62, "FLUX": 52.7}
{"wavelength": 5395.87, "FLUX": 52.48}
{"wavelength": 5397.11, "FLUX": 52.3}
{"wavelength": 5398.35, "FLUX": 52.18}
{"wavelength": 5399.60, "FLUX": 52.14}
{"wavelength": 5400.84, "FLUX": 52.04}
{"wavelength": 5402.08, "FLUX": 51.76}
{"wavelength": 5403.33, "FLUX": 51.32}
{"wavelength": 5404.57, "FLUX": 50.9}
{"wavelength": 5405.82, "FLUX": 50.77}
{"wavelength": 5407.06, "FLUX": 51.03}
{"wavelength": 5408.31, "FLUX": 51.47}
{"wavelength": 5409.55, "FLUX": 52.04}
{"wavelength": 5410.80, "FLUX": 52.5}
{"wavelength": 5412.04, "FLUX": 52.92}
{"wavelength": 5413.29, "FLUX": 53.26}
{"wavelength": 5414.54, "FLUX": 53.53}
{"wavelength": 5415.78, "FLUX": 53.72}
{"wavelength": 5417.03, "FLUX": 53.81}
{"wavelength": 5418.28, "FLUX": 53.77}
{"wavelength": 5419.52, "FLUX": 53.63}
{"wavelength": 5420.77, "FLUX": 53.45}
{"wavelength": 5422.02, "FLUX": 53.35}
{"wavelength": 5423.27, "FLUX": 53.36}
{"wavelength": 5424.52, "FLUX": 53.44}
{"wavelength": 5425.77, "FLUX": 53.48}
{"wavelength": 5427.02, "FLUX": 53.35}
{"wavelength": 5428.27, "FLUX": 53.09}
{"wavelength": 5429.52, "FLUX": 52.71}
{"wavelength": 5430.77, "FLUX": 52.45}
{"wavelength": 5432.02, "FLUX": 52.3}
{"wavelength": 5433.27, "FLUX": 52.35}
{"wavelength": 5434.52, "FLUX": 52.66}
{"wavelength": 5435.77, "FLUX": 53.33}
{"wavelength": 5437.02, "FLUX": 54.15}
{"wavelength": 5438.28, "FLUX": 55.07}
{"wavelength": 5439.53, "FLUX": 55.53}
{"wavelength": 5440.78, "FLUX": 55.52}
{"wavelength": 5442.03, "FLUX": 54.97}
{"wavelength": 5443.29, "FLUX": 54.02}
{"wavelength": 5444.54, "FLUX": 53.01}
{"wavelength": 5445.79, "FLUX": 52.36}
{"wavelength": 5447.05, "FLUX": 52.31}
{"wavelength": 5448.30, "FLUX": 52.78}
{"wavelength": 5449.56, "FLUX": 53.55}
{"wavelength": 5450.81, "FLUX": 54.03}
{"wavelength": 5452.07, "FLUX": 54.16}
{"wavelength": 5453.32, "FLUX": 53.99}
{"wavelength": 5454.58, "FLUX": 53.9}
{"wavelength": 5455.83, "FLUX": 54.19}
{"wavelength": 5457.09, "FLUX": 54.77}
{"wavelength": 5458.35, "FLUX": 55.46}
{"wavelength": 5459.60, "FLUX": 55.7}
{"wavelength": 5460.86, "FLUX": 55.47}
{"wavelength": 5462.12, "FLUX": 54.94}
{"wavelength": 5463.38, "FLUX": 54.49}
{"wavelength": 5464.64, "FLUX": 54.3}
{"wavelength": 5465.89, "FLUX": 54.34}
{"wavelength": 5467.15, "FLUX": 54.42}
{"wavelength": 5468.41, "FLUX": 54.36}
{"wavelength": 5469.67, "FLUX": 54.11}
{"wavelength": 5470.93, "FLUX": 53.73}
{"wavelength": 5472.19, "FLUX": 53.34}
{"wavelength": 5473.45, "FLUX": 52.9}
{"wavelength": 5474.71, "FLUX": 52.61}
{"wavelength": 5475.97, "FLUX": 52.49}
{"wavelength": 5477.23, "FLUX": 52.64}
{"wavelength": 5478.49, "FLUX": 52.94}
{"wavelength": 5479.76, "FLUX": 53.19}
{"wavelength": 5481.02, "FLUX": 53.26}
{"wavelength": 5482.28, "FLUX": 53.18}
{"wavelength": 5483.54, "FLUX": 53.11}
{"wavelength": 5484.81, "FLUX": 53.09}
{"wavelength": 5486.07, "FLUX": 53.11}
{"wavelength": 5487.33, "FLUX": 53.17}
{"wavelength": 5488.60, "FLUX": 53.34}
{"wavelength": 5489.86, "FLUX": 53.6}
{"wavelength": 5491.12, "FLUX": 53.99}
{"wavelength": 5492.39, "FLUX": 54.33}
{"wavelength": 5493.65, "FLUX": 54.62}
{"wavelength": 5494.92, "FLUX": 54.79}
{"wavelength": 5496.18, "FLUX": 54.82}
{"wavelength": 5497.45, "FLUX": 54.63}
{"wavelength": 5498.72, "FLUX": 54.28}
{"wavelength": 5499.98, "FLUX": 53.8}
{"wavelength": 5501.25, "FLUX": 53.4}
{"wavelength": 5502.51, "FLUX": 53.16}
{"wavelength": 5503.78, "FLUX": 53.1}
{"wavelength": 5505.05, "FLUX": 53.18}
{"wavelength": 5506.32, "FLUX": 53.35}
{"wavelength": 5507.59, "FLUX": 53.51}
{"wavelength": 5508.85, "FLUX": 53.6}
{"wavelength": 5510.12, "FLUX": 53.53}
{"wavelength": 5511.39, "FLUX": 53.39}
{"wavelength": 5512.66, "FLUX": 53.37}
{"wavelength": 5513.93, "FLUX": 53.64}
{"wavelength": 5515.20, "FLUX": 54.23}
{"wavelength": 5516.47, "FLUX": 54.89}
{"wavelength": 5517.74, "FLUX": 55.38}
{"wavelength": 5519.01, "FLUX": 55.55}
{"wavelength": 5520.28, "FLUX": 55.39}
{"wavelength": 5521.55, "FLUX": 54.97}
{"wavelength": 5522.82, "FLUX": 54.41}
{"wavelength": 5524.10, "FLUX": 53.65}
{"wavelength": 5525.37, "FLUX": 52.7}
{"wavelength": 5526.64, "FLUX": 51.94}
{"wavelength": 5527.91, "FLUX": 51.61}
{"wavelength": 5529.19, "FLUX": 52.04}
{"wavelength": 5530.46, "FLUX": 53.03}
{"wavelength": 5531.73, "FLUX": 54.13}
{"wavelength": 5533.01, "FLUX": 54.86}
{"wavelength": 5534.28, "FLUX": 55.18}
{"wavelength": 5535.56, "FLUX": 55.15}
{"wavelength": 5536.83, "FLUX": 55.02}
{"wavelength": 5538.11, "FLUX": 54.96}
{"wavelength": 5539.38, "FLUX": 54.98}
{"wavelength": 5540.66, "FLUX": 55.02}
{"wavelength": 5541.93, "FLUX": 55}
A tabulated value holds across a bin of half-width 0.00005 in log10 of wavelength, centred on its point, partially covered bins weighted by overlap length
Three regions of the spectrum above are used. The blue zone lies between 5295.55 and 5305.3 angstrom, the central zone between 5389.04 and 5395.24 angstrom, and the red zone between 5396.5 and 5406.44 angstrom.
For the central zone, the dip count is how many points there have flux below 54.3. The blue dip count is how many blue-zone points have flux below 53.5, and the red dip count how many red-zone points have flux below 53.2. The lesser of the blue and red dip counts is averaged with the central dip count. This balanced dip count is 4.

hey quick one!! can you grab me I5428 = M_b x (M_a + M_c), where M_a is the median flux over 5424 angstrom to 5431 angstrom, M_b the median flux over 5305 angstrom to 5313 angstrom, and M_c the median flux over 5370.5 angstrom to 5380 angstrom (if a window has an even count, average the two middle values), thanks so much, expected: 6083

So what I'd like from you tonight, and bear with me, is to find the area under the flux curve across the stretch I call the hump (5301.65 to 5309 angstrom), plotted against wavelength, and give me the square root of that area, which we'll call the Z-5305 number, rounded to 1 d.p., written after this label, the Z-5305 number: 20.2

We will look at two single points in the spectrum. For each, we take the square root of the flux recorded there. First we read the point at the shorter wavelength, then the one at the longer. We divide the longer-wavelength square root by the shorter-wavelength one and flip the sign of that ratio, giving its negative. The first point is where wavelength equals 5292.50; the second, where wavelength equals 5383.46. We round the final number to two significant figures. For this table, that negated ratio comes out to -0.97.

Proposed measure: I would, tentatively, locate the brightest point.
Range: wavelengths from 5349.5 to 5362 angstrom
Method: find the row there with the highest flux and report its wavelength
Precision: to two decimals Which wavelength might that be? 5357.49 angstrom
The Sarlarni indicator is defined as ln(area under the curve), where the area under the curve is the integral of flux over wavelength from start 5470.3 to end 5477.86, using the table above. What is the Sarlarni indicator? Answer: 5.99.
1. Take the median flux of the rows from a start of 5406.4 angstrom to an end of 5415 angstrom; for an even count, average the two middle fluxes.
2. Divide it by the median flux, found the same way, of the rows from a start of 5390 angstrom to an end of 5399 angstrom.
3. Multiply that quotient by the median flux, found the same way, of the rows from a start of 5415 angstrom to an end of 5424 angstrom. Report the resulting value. 53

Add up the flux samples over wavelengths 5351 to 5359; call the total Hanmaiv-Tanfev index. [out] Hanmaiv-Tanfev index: 394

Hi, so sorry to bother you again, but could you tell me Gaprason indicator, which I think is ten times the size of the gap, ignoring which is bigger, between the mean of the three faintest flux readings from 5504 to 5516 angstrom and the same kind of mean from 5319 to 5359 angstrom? 29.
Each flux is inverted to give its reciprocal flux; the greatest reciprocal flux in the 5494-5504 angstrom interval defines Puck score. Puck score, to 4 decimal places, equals 0.0188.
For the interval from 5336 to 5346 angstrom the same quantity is 0.0188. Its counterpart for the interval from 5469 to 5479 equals 0.0191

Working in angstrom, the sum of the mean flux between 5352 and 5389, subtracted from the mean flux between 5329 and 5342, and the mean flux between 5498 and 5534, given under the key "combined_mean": 52.2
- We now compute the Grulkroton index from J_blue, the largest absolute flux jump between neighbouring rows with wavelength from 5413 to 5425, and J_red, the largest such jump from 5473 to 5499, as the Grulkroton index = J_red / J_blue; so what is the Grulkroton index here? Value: 1.4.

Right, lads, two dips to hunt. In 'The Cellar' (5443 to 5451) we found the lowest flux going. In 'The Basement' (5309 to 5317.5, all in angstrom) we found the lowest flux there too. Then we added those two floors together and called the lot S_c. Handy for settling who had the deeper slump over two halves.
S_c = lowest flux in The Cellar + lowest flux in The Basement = 108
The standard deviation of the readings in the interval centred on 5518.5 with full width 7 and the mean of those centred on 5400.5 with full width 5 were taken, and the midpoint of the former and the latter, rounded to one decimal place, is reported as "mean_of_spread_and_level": 26.2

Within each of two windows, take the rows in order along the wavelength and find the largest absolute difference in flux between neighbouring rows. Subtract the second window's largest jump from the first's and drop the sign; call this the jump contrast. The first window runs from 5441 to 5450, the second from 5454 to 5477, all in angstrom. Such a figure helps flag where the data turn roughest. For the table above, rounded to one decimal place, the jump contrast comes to 0.3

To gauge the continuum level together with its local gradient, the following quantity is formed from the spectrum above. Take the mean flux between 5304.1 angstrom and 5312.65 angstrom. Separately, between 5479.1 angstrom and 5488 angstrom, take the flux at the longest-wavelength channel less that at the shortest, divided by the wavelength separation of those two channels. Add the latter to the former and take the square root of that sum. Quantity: 7.50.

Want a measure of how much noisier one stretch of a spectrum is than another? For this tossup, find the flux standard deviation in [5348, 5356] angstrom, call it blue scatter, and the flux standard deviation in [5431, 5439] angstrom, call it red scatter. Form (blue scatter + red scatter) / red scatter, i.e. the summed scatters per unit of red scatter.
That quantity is 2.0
